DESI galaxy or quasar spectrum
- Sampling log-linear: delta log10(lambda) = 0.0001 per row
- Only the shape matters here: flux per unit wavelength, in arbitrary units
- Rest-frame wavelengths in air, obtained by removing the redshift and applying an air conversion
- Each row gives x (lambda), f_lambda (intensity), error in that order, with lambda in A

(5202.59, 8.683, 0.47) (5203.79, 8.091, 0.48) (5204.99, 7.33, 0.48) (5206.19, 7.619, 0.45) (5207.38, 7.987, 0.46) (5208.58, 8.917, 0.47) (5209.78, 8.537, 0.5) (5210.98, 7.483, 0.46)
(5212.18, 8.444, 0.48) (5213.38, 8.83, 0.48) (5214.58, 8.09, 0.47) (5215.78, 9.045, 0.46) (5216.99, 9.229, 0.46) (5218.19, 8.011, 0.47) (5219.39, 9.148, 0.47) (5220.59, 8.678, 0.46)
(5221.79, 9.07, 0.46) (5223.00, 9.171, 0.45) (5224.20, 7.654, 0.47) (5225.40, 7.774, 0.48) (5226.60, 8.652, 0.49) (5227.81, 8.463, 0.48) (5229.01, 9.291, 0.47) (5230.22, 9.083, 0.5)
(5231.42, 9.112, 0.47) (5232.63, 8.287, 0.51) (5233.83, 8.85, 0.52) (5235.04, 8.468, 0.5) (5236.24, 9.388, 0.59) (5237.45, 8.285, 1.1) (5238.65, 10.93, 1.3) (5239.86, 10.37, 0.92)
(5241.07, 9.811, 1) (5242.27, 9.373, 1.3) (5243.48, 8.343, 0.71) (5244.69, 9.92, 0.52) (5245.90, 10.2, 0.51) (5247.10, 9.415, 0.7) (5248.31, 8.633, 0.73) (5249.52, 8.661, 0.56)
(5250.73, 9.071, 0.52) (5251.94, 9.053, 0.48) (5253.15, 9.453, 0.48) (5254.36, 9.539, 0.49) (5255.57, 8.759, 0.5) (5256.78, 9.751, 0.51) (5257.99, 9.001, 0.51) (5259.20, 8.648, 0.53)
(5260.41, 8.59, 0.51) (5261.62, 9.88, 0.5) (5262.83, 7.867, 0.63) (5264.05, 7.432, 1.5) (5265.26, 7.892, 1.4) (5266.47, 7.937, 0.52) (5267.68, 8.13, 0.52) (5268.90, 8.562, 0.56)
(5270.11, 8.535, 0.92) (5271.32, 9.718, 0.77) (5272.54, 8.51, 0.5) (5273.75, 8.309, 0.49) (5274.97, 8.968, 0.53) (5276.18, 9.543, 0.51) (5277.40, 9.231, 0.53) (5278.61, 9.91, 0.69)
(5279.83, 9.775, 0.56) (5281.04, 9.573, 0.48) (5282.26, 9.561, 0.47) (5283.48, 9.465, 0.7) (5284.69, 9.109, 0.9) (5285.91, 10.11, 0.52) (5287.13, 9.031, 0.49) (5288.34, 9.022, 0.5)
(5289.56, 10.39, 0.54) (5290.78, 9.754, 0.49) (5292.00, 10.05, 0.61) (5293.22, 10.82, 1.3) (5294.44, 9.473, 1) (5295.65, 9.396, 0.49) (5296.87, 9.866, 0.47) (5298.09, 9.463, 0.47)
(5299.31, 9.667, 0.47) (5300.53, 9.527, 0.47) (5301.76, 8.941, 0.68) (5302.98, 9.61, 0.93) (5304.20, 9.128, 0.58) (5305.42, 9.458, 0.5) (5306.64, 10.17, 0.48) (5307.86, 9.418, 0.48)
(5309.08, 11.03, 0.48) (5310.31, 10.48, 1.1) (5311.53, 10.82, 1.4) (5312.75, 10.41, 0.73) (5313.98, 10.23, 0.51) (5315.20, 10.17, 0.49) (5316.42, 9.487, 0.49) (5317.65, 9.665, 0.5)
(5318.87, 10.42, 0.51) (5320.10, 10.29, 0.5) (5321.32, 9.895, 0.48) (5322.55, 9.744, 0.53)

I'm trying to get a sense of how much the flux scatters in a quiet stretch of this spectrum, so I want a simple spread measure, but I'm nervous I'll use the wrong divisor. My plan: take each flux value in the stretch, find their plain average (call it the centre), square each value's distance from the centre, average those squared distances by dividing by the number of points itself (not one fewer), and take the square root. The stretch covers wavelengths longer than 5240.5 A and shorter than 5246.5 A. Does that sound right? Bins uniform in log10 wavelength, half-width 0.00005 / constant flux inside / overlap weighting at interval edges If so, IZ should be 0.65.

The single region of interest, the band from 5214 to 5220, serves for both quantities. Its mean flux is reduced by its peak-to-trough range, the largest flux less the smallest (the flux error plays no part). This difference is 7.5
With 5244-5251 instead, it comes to 7.7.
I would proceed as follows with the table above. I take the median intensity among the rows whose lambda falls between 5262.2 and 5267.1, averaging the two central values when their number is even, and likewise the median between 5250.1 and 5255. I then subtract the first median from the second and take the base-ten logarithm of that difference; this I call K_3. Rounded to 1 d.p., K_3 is 0.1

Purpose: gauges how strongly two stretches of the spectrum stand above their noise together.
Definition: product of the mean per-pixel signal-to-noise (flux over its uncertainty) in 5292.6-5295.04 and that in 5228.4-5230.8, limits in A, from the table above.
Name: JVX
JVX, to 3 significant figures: 169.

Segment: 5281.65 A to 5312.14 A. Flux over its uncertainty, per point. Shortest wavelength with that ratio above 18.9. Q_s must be 5282.26 A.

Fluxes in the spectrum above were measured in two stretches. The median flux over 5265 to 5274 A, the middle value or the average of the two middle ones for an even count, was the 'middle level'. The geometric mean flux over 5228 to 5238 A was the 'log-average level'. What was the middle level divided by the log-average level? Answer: 0.95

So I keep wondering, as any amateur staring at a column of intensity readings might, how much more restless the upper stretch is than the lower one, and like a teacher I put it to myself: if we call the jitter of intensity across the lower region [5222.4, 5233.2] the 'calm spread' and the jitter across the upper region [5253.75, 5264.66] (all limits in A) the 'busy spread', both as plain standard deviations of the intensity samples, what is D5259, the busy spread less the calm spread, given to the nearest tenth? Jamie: 0.2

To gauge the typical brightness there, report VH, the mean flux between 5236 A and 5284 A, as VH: 9.10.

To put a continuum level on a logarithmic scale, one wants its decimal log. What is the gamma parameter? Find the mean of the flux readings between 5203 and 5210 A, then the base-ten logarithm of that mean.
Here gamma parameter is 0.91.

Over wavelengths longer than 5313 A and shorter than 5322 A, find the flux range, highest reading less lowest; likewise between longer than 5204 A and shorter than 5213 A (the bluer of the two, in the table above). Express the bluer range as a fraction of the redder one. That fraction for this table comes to 1.7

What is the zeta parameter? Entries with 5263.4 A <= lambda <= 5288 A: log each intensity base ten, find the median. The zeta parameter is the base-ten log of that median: -0.019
